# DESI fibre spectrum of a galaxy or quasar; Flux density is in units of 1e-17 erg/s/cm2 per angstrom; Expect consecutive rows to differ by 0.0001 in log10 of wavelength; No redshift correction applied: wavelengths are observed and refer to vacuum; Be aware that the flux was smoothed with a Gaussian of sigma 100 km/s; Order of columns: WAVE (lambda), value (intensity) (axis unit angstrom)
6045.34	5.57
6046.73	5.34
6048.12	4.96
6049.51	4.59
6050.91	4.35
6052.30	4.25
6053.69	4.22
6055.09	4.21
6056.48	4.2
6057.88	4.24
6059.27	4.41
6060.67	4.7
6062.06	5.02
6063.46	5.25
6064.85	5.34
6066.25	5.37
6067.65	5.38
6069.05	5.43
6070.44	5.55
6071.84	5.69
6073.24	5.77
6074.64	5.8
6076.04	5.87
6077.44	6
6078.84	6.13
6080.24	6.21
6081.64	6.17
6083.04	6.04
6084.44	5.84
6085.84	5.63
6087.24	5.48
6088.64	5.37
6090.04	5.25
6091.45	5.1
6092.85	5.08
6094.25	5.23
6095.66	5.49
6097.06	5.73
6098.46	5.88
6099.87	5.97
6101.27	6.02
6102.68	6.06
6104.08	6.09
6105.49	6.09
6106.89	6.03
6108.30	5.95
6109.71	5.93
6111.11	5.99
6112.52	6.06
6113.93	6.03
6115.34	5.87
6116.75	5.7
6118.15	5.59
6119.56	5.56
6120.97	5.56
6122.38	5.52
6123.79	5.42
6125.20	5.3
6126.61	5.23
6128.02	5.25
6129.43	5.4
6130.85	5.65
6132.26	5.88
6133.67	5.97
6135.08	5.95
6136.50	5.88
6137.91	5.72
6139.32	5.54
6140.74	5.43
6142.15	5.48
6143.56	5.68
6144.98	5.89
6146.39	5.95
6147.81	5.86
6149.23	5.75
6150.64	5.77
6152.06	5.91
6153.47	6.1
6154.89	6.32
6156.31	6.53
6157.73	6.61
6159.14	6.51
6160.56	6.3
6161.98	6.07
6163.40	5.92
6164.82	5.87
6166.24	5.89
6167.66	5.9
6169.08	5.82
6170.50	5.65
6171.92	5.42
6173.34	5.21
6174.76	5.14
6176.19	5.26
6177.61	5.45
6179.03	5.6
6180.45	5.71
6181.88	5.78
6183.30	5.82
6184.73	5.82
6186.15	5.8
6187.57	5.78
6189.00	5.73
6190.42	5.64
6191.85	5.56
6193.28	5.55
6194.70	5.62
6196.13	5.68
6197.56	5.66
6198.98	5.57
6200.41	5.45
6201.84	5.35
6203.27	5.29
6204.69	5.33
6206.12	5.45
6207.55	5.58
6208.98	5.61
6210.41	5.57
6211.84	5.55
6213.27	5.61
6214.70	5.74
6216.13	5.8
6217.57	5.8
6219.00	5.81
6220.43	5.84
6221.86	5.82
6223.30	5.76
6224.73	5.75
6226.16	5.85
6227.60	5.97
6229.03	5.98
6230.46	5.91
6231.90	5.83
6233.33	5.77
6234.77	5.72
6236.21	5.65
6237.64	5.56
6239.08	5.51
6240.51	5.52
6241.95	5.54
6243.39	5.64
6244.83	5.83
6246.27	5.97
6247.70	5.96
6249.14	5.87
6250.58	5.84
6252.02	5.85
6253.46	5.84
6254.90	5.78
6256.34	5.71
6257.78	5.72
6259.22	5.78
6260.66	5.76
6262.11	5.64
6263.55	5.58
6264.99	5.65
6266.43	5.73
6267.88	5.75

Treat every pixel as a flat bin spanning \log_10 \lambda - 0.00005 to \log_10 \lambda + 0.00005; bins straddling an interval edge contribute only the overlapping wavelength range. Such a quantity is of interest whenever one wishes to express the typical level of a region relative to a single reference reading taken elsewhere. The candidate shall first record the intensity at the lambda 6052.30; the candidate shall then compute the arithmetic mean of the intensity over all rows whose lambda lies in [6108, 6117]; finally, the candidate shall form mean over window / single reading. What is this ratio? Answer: 1.40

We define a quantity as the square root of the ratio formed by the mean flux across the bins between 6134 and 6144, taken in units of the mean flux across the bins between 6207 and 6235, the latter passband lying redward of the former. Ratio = 0.99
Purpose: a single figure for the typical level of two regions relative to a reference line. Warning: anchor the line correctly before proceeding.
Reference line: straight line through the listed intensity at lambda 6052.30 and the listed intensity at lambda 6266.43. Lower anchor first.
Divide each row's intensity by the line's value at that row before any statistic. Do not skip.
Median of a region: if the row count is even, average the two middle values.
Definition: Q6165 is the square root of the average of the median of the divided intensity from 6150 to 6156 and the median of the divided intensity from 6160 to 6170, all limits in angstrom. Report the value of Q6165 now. 1.09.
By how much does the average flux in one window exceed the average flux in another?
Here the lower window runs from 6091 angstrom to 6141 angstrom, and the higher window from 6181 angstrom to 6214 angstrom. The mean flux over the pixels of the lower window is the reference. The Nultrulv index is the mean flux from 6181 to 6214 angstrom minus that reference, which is -0.10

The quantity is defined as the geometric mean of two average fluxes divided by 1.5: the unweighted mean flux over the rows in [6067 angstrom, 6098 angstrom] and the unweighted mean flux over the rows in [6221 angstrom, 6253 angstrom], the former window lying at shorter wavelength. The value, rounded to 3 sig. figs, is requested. 3.81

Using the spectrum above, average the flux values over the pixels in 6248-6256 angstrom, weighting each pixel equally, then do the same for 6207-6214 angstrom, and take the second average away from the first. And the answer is 0.25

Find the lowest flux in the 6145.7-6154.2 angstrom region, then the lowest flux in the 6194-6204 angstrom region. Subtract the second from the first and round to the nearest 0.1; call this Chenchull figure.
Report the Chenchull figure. 0.5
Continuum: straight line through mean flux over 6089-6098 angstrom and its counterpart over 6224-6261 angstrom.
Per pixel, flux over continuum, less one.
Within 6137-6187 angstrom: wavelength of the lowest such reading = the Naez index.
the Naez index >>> 6174.76 angstrom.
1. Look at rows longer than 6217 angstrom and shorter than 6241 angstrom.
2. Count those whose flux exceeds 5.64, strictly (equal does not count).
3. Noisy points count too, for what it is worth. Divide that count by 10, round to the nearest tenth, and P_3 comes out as 1.4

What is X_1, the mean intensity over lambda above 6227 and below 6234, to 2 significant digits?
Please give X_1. 5.9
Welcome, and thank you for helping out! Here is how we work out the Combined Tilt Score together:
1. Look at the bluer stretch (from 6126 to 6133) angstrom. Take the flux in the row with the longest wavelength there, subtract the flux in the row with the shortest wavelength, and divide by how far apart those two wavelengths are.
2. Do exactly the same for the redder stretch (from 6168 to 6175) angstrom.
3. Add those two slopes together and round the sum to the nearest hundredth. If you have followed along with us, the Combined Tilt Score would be 0.00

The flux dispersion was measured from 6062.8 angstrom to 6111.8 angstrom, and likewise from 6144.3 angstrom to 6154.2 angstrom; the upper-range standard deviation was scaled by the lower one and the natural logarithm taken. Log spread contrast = -1.1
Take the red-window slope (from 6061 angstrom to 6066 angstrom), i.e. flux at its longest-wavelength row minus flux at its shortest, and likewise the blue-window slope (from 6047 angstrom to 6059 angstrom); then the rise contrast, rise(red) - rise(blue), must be 1.0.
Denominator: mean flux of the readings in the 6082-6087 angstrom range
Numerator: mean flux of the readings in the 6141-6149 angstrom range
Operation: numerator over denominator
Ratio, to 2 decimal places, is 0.99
